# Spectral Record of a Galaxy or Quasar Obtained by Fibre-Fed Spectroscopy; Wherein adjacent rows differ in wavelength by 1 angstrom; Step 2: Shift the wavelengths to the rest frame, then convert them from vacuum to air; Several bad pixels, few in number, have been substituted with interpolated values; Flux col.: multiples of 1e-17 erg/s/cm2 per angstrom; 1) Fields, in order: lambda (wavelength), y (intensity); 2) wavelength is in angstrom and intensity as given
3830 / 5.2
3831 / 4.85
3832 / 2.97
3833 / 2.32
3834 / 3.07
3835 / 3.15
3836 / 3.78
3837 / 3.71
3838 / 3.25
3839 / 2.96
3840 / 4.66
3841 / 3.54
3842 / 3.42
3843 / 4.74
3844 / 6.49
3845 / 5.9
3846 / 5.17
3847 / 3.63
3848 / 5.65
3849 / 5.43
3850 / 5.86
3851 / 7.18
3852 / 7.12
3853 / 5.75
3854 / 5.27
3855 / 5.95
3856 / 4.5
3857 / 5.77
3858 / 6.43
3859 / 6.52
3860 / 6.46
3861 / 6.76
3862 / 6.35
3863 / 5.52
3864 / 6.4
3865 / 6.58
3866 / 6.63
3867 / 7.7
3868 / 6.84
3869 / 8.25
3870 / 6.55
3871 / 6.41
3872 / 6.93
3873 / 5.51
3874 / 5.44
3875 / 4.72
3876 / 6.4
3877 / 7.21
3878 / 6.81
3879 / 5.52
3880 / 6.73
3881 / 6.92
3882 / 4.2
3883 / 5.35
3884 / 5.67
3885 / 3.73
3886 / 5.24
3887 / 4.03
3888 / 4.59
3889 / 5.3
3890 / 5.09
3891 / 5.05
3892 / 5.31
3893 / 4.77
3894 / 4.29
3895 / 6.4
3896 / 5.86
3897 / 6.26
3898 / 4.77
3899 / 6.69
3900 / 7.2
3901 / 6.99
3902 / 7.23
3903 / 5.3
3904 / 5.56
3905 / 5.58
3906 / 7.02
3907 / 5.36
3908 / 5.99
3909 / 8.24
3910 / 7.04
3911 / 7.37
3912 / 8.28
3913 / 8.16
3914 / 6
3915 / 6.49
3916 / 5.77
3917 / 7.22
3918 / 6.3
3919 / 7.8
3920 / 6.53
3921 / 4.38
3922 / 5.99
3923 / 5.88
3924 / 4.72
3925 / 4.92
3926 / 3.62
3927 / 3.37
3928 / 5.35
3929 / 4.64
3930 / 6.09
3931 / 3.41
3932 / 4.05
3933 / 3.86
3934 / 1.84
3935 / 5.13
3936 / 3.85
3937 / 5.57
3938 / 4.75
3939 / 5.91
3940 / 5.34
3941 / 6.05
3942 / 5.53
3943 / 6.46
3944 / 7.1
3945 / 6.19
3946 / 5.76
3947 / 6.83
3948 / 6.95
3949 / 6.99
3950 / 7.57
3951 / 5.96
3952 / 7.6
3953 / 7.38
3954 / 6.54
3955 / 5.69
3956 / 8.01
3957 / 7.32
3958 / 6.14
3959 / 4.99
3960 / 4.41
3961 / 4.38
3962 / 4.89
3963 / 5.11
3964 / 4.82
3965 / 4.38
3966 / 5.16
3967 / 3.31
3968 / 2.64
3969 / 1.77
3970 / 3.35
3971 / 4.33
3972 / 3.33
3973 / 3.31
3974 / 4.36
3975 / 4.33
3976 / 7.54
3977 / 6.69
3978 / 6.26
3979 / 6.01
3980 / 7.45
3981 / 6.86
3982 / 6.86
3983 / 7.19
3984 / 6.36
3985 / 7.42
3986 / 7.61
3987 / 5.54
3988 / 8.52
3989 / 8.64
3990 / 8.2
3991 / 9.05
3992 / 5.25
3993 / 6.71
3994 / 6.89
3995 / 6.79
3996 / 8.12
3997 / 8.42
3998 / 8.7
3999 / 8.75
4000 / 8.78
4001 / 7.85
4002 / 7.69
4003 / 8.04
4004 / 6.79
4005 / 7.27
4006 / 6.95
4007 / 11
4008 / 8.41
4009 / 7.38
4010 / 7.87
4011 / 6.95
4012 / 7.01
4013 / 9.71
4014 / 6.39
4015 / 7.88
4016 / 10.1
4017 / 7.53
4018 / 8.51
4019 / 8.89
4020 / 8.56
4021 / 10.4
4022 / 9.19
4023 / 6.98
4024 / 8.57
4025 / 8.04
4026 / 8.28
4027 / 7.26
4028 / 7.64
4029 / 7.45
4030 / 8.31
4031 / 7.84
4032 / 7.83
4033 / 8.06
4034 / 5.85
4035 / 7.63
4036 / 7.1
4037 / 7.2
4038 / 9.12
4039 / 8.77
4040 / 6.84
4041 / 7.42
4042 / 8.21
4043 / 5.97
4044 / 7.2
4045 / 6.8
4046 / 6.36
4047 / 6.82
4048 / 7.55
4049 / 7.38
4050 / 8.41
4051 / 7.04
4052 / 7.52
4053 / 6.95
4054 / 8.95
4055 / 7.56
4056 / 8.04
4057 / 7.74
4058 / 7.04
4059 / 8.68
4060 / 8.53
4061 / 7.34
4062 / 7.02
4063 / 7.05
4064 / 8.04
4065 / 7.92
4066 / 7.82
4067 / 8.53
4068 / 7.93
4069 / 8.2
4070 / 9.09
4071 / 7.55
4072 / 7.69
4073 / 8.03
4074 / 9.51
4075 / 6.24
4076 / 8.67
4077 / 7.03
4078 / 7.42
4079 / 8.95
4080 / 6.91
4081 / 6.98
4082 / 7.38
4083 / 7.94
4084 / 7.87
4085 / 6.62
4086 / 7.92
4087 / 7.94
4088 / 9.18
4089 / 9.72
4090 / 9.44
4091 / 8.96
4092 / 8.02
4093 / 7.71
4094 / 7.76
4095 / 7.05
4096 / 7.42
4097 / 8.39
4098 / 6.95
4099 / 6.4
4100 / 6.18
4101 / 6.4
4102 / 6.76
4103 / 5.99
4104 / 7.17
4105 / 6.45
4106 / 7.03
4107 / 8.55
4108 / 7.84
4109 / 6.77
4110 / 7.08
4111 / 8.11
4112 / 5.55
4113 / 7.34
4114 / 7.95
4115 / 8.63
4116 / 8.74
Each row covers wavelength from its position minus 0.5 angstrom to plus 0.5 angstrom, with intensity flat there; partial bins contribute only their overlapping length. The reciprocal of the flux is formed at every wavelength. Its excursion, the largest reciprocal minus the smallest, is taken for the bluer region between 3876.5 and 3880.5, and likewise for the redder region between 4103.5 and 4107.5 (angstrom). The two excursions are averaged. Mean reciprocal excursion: 0.040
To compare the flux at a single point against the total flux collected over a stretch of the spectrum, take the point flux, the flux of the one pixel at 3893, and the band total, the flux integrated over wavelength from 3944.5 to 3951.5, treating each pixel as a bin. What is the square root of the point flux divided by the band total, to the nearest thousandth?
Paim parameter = 0.321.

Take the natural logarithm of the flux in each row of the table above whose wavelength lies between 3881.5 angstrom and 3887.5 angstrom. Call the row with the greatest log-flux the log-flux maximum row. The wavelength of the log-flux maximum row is 3884 angstrom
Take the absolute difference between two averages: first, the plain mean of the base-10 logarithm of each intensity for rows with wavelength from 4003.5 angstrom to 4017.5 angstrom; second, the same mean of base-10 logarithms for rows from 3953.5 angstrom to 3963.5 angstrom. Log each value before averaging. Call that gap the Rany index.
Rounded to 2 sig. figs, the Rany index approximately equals 0.14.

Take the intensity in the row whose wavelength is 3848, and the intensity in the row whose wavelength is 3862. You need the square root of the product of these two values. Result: 6.0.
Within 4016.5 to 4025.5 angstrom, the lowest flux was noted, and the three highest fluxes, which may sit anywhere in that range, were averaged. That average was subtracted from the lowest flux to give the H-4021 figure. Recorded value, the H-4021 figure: -2.5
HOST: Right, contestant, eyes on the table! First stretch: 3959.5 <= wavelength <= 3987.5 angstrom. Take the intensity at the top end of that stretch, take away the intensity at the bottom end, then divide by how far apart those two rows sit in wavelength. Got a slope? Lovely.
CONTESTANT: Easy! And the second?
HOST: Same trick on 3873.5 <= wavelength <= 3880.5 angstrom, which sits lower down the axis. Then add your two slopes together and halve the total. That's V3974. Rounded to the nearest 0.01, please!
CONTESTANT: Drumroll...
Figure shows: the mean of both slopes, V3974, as 0.13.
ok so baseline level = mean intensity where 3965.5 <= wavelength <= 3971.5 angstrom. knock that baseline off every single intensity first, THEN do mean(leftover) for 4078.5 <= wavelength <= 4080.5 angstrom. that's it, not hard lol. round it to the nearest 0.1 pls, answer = 4.5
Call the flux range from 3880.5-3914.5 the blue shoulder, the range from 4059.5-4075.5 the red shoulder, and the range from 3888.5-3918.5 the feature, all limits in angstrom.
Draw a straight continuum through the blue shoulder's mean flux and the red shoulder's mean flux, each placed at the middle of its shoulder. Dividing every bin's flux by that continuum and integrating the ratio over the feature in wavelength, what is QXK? 31 angstrom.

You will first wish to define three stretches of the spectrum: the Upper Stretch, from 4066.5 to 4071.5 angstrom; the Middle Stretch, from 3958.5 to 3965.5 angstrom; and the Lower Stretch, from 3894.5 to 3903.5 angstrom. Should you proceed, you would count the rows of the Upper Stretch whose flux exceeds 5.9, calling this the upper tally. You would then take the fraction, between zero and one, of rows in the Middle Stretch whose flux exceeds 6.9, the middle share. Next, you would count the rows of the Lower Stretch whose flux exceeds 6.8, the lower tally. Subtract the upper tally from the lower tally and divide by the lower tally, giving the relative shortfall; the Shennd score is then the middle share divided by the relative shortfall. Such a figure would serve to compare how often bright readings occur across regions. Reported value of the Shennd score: 0.0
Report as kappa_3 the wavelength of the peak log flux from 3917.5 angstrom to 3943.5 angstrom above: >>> 3919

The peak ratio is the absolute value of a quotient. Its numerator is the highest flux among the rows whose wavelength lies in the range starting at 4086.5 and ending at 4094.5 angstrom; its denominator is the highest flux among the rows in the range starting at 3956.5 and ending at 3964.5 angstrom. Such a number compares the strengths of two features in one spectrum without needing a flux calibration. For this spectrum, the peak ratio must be 1.33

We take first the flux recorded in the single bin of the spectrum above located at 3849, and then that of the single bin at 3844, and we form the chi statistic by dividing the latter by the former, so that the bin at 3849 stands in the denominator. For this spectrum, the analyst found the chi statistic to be 1.20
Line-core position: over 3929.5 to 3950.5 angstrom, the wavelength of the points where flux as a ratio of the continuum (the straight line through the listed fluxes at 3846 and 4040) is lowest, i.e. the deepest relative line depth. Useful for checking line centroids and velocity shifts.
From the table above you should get 3934 angstrom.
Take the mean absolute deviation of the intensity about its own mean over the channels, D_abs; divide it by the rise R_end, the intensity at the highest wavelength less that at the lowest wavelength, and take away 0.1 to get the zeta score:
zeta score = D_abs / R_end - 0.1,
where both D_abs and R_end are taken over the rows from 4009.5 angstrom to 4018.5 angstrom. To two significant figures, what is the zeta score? 1.4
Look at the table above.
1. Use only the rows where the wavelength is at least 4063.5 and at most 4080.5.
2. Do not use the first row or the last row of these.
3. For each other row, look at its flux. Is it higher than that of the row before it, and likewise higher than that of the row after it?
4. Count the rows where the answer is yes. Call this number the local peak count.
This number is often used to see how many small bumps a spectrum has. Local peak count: 5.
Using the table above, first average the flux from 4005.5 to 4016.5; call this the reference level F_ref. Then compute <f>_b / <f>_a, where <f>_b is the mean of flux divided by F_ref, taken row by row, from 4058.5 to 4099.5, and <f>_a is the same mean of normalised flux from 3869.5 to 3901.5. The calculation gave 1.39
